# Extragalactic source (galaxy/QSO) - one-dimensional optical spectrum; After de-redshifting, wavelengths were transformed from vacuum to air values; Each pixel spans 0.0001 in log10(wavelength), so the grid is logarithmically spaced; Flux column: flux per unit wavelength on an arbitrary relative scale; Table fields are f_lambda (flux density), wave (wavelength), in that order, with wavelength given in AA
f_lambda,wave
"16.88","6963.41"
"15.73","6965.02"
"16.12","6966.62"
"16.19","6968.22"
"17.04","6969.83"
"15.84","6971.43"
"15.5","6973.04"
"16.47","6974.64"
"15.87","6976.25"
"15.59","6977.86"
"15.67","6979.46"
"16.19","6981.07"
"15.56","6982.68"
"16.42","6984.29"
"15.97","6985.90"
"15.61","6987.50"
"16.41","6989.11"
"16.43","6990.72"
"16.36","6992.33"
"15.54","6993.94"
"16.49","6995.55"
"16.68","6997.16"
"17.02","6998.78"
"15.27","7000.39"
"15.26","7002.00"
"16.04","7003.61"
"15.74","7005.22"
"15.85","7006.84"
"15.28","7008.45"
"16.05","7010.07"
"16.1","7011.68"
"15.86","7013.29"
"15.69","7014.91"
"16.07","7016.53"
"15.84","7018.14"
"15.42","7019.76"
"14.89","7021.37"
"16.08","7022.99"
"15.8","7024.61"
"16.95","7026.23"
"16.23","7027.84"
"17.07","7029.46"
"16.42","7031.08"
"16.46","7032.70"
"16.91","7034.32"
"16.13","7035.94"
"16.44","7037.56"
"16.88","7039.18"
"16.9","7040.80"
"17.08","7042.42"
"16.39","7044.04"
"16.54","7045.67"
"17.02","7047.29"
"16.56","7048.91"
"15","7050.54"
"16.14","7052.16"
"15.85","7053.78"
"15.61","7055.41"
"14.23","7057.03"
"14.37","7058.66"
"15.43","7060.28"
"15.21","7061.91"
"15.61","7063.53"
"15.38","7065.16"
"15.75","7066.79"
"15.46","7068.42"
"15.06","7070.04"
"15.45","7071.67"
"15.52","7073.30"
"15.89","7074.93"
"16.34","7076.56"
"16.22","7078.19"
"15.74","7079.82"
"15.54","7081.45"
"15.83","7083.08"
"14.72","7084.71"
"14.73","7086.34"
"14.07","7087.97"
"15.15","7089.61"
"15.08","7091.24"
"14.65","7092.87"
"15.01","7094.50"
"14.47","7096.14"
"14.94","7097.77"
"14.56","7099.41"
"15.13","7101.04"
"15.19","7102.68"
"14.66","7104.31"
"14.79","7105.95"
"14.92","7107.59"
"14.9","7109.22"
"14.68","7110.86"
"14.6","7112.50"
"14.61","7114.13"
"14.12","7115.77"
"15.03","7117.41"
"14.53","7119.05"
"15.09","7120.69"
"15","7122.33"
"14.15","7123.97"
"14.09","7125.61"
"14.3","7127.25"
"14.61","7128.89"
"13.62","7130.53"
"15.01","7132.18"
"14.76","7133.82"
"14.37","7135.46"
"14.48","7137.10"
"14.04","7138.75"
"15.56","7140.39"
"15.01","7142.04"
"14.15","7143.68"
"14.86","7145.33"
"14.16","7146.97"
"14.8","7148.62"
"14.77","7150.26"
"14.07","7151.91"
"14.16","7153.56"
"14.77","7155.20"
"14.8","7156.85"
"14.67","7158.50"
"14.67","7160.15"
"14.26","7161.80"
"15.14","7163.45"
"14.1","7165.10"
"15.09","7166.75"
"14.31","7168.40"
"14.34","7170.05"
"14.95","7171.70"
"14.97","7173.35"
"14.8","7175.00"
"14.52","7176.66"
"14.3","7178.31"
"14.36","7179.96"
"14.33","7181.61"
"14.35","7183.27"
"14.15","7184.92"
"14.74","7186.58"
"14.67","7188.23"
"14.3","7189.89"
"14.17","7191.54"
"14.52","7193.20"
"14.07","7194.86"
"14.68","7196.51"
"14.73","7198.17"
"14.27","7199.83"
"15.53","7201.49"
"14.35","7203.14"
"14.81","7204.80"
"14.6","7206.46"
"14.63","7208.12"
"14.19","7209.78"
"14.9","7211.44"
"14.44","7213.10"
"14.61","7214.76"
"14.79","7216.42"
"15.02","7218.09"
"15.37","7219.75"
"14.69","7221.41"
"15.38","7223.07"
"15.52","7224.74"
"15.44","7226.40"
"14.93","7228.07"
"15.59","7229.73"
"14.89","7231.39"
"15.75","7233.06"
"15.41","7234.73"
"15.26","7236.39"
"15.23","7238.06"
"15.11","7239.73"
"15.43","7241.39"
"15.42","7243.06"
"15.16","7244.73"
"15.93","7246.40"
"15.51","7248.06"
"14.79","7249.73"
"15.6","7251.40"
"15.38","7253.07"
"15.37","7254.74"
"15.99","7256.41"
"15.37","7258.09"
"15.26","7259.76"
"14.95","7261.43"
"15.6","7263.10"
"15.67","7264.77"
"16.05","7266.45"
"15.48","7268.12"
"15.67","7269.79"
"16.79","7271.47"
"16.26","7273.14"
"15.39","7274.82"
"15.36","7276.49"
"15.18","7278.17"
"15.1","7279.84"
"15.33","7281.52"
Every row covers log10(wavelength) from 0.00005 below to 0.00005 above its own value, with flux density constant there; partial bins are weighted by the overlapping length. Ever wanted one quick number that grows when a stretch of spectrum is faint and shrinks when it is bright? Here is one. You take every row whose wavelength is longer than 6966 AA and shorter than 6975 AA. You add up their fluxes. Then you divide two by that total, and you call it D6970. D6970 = 0.0206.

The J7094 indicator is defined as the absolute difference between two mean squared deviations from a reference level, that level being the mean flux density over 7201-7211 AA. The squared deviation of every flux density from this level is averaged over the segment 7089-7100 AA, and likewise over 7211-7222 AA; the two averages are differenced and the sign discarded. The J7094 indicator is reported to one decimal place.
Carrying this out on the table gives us 0.0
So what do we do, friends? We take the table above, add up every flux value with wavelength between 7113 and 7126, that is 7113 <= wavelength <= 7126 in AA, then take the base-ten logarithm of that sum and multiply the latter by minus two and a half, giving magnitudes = -5.17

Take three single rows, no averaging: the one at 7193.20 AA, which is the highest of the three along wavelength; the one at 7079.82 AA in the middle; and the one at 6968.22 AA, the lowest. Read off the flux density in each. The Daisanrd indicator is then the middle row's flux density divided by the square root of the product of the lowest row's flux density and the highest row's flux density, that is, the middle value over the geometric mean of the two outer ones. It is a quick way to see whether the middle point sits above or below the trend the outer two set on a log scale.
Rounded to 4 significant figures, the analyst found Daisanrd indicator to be 1.027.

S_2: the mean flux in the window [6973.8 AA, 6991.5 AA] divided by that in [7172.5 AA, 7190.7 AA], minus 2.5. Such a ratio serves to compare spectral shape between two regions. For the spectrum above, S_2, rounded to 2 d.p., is -1.40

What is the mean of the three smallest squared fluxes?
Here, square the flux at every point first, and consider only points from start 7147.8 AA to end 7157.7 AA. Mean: 206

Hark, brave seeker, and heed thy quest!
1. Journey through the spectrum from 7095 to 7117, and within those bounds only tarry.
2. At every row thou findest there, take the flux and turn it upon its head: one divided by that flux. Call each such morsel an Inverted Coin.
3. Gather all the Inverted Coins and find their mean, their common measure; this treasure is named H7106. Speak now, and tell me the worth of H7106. 0.068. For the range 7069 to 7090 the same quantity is 0.065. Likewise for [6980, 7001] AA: 0.062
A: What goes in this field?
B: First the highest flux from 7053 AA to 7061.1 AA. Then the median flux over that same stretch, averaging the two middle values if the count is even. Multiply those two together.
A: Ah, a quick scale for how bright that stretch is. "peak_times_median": 245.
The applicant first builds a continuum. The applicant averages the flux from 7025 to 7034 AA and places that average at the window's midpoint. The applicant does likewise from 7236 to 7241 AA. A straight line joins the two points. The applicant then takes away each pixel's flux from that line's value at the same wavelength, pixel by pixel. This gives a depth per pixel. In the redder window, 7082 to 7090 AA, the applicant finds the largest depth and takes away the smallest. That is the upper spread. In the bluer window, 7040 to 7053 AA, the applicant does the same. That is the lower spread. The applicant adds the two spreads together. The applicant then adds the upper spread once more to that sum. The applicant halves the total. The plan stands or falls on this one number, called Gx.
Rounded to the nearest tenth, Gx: 2.7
